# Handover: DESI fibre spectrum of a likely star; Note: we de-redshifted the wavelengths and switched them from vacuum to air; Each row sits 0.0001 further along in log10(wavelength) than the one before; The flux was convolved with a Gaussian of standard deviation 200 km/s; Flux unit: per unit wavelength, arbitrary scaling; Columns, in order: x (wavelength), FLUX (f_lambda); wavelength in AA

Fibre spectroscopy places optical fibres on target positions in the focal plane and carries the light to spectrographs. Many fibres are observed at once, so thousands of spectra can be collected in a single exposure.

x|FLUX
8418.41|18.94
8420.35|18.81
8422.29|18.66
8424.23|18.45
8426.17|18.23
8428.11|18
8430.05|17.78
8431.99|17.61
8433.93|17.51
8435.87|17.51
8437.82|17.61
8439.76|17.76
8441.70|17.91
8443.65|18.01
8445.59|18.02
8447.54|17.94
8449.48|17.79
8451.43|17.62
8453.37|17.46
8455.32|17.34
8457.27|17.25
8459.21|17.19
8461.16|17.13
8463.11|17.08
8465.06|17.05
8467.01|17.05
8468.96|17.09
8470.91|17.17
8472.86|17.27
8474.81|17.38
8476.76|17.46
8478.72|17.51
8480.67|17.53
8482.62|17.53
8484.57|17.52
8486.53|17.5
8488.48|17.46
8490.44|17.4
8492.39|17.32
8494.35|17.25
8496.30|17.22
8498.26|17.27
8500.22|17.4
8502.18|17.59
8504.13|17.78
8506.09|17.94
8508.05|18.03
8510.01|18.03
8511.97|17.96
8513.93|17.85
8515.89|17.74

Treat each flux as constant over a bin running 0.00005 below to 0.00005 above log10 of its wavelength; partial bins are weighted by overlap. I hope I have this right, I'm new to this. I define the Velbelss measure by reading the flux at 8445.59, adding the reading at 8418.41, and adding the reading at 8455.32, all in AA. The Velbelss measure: 54.3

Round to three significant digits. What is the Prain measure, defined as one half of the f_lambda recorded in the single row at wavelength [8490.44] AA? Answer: 8.70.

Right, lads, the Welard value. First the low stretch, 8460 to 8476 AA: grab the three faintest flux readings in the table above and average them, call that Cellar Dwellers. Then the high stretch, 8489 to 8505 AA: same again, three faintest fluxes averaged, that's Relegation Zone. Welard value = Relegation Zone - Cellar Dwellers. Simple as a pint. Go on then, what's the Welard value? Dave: 0.19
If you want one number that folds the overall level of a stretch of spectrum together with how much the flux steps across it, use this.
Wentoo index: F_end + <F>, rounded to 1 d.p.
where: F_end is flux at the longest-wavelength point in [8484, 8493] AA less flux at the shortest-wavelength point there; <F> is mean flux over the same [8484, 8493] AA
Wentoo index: 17.2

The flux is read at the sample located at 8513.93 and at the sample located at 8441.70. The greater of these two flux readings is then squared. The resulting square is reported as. 321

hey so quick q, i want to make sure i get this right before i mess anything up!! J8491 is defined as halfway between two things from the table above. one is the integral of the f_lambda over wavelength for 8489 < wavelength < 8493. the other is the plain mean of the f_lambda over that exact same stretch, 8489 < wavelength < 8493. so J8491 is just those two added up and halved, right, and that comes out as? 43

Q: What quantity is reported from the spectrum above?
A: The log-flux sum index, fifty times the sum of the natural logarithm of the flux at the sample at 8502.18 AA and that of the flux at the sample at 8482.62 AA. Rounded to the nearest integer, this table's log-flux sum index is 287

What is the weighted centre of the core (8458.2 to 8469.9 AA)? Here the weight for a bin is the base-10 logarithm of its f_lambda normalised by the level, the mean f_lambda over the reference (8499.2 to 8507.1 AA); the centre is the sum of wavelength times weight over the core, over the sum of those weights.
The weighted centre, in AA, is 8464.3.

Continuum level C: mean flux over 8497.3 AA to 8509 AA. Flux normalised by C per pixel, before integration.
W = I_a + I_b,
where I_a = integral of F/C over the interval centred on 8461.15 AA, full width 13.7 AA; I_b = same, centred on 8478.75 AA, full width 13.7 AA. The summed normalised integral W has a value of 27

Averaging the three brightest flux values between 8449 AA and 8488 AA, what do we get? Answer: 17.6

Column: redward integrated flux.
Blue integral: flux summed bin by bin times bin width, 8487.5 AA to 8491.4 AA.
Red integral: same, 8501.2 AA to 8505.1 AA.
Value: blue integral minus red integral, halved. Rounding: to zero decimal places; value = -1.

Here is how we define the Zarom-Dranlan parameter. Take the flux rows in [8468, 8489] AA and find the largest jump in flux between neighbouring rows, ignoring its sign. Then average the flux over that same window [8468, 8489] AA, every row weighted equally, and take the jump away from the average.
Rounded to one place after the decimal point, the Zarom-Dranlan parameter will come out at 17.3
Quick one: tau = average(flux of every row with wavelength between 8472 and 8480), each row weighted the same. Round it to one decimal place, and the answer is 17.4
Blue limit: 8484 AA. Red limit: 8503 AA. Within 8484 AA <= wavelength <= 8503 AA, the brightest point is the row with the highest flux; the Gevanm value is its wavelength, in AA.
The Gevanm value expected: 8502.18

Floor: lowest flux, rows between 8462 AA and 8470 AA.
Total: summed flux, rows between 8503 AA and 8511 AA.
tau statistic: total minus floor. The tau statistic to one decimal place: 54.7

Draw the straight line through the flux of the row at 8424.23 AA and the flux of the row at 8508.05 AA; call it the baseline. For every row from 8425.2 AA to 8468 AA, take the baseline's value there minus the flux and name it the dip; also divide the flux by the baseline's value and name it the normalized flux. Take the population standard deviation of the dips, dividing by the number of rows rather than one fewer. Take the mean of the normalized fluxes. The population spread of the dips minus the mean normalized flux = -0.65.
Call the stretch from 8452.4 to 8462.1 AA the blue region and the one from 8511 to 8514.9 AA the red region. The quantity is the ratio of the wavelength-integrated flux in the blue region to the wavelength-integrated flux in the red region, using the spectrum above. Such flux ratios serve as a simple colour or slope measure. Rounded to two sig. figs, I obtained 2.4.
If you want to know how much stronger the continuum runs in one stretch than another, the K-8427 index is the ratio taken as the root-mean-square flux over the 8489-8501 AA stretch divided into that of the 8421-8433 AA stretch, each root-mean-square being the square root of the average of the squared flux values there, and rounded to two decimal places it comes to 1.05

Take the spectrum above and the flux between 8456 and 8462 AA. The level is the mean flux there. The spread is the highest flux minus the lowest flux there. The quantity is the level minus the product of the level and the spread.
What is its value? 15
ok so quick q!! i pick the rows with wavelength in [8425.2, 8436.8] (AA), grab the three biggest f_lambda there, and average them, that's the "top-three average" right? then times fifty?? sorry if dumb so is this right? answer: 900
